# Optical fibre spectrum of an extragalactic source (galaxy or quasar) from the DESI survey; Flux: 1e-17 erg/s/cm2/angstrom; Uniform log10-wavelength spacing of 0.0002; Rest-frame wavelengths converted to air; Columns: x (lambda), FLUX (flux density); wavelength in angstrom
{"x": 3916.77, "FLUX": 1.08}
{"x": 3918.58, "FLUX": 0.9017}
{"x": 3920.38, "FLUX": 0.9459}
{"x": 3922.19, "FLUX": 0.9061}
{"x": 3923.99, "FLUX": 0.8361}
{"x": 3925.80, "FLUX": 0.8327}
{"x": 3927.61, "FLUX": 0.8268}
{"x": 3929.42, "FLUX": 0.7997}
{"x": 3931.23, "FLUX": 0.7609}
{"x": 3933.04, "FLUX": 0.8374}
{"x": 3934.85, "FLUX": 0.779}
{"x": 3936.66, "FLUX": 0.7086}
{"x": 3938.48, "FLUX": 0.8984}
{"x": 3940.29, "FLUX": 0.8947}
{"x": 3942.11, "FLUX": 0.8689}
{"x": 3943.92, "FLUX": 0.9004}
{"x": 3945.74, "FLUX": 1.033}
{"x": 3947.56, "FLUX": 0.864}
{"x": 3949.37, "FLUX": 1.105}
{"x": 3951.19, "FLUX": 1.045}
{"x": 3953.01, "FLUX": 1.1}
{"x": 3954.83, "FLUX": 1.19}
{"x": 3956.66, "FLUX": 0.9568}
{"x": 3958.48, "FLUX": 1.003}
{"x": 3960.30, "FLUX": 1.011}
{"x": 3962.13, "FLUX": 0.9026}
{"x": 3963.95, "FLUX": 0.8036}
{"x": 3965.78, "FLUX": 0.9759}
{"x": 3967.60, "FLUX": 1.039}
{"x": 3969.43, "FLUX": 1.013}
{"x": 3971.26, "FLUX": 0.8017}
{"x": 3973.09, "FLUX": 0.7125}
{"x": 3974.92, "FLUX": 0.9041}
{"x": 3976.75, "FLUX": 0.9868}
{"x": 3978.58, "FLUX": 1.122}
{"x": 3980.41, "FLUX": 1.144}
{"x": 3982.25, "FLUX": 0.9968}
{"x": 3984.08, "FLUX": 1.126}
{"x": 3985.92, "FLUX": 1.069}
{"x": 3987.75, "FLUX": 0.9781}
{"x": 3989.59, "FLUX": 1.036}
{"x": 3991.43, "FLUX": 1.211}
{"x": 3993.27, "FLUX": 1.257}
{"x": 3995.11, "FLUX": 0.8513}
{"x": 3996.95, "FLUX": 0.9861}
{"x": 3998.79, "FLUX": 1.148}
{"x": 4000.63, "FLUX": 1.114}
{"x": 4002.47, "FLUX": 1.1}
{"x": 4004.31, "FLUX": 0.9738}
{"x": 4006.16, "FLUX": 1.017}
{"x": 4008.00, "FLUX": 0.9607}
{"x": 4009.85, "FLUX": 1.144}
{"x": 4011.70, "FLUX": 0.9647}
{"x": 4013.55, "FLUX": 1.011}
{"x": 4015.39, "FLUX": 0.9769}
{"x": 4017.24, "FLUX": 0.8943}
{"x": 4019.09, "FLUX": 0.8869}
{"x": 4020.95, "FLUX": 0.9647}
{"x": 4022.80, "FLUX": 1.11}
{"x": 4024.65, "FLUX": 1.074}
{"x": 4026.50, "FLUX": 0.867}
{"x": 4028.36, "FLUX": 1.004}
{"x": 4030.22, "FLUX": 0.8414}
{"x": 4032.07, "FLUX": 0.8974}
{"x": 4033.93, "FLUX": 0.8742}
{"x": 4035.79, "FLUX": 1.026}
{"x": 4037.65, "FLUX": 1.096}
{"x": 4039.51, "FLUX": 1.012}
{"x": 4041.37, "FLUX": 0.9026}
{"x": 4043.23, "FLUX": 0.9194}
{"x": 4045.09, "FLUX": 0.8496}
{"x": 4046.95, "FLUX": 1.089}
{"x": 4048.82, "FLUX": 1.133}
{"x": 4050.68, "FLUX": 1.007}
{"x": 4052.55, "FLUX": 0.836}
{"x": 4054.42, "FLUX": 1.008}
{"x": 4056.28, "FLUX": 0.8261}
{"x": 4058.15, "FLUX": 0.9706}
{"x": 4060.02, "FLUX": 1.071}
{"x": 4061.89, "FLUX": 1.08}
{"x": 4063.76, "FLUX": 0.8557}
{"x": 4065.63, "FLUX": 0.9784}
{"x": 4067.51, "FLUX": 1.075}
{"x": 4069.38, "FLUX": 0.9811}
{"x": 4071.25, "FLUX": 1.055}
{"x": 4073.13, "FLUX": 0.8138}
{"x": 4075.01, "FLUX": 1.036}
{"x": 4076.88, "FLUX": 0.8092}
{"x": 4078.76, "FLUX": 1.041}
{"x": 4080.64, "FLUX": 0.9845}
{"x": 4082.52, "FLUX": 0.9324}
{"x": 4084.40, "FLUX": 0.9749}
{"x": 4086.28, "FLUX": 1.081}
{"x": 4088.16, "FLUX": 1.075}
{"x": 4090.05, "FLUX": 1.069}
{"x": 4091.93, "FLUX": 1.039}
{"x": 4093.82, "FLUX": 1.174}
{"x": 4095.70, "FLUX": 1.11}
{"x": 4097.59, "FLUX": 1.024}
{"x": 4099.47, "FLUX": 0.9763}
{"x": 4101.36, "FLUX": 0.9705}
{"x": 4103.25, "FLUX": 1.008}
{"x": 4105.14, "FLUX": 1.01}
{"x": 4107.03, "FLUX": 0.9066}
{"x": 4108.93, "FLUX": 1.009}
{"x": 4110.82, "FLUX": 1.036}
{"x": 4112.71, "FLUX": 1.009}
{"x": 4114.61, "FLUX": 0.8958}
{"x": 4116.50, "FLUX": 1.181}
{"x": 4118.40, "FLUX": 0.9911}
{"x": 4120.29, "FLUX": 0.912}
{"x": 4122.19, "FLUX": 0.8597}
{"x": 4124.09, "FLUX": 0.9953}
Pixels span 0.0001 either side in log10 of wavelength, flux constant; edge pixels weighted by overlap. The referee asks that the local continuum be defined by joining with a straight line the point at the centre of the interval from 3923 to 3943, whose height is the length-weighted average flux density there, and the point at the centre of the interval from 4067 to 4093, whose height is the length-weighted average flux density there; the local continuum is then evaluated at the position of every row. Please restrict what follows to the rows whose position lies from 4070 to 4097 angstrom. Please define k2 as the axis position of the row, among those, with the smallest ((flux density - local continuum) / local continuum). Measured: 4076.88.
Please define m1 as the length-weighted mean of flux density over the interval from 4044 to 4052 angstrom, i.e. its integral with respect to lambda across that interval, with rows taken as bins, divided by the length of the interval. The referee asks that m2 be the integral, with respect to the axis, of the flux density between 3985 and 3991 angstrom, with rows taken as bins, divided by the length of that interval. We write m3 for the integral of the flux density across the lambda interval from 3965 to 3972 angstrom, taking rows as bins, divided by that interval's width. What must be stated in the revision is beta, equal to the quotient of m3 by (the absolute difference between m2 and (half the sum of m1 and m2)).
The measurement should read 58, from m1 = 1.01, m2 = 1.04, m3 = 0.96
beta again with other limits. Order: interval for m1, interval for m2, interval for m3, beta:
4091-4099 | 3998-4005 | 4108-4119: 302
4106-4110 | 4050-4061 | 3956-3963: 241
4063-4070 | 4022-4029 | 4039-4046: 49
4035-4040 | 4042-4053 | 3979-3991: 30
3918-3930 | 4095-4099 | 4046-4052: 11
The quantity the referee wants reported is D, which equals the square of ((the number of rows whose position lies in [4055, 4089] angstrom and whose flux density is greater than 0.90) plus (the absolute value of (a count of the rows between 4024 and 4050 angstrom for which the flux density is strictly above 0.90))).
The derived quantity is 529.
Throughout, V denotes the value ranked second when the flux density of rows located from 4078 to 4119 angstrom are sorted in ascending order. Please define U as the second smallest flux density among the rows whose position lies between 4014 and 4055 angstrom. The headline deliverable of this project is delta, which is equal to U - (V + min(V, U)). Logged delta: -0.91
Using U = 0.8414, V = 0.9066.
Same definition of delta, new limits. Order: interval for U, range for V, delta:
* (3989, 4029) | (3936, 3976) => -0.56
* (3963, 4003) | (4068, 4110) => -0.81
